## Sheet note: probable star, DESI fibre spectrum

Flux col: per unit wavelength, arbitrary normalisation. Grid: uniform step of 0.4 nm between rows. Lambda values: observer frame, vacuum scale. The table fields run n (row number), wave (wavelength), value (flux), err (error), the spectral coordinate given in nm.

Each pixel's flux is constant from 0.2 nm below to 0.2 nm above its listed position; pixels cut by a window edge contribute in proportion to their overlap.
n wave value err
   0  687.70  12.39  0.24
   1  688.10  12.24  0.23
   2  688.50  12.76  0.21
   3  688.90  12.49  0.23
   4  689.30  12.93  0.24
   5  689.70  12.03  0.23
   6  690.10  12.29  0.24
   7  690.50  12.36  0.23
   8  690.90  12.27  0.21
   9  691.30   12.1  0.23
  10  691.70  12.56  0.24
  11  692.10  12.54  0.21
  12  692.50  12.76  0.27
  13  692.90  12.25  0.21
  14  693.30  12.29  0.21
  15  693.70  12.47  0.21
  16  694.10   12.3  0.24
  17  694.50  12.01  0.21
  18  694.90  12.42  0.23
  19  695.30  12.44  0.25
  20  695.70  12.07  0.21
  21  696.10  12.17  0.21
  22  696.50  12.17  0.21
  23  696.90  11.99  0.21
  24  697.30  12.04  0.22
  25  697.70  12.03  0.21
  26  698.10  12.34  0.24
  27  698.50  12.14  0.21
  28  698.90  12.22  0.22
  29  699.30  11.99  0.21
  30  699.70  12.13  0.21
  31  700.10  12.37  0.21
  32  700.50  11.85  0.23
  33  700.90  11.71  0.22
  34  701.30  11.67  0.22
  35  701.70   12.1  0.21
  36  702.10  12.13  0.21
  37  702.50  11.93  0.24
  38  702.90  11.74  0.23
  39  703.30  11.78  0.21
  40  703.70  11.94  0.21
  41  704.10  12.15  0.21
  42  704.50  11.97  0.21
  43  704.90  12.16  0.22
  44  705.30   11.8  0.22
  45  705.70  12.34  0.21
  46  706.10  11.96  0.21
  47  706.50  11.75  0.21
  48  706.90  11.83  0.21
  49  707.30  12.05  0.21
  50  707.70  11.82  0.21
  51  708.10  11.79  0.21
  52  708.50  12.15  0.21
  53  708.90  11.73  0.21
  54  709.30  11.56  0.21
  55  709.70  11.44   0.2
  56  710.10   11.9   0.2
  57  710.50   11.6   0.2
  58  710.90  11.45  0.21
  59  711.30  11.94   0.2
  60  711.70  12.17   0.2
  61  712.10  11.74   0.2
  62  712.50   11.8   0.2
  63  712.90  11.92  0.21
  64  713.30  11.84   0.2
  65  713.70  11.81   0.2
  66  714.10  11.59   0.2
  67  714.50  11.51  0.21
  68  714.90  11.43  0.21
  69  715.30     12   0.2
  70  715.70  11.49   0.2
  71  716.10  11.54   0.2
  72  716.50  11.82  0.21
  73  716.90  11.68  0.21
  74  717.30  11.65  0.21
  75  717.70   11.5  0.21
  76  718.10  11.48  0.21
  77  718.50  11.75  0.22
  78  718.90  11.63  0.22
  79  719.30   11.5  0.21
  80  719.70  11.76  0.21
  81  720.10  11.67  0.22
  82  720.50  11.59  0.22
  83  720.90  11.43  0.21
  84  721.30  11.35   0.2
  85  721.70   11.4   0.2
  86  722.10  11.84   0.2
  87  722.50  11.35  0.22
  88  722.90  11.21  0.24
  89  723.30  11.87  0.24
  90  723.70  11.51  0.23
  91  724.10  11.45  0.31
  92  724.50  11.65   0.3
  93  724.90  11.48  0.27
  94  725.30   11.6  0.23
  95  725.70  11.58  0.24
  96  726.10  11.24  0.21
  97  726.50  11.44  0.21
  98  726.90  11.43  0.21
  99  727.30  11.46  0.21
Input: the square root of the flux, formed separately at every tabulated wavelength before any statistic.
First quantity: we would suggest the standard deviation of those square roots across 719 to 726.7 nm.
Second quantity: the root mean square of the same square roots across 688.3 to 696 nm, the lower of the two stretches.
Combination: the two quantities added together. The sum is 3.55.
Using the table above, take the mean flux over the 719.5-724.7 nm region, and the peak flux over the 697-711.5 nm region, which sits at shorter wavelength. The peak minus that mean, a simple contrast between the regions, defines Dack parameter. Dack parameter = 0.8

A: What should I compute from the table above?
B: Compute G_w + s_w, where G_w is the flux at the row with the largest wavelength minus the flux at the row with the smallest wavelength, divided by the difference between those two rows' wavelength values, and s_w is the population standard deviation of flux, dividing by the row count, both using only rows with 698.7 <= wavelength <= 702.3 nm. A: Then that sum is 0.19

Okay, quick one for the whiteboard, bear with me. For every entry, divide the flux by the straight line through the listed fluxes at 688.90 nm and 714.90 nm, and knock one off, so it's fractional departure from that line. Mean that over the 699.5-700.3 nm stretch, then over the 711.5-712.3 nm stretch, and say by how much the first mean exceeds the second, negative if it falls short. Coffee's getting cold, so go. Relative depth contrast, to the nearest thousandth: -0.018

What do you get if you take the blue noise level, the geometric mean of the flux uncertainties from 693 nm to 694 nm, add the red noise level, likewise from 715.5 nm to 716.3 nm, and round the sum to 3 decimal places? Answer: 0.410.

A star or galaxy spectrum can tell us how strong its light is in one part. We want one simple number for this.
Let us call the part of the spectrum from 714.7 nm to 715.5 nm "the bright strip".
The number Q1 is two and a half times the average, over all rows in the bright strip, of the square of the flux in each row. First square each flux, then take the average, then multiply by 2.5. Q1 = 343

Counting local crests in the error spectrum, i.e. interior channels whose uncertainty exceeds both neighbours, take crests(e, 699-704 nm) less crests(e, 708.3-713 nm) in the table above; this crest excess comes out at 1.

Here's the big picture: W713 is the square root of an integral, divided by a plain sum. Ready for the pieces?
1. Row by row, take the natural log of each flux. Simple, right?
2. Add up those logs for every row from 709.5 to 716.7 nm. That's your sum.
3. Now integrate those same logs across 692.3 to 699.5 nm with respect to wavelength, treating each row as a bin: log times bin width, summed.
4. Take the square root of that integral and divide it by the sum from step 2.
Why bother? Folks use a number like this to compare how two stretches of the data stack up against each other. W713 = 0.0958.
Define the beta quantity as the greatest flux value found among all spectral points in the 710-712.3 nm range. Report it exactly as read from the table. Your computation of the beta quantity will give 12.17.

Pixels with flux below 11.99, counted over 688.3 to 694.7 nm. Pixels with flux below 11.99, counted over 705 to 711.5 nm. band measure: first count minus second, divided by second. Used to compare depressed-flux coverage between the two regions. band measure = -1.00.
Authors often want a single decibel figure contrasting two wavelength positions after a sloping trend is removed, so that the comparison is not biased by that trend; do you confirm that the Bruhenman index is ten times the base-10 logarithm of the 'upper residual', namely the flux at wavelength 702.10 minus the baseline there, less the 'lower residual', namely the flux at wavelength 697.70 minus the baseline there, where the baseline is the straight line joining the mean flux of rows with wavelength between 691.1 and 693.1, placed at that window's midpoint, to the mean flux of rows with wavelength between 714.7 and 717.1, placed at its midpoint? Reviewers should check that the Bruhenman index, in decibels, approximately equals -6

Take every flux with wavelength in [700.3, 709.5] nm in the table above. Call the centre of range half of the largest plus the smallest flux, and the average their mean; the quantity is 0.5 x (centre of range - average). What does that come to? 0.02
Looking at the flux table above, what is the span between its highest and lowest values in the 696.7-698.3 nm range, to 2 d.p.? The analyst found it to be 0.35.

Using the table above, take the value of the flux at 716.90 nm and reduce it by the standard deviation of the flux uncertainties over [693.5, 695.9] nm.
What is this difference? 11.7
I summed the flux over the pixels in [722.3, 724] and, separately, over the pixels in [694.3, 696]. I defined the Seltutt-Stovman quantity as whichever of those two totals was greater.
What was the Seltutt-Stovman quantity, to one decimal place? 48.9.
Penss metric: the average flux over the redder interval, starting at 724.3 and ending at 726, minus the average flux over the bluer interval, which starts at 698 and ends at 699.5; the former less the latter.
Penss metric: -0.6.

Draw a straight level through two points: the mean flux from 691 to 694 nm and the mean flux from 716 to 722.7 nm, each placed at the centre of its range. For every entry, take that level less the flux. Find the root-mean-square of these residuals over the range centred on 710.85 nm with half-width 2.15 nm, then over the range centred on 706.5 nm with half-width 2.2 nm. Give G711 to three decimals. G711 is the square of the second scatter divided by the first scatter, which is 0.125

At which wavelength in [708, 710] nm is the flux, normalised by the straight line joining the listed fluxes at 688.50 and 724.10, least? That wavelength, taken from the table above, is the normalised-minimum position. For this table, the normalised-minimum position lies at 709.70 nm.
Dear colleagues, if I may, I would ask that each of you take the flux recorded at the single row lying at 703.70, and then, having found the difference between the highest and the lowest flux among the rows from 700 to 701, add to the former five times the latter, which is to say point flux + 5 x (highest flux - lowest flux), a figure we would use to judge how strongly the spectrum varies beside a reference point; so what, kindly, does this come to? 15.2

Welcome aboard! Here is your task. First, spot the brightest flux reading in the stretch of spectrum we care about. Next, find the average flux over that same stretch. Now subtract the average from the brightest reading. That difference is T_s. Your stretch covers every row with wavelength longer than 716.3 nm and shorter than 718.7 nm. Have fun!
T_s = 0.17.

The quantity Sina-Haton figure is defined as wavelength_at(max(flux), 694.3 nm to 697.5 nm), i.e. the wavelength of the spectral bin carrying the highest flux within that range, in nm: 695.30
